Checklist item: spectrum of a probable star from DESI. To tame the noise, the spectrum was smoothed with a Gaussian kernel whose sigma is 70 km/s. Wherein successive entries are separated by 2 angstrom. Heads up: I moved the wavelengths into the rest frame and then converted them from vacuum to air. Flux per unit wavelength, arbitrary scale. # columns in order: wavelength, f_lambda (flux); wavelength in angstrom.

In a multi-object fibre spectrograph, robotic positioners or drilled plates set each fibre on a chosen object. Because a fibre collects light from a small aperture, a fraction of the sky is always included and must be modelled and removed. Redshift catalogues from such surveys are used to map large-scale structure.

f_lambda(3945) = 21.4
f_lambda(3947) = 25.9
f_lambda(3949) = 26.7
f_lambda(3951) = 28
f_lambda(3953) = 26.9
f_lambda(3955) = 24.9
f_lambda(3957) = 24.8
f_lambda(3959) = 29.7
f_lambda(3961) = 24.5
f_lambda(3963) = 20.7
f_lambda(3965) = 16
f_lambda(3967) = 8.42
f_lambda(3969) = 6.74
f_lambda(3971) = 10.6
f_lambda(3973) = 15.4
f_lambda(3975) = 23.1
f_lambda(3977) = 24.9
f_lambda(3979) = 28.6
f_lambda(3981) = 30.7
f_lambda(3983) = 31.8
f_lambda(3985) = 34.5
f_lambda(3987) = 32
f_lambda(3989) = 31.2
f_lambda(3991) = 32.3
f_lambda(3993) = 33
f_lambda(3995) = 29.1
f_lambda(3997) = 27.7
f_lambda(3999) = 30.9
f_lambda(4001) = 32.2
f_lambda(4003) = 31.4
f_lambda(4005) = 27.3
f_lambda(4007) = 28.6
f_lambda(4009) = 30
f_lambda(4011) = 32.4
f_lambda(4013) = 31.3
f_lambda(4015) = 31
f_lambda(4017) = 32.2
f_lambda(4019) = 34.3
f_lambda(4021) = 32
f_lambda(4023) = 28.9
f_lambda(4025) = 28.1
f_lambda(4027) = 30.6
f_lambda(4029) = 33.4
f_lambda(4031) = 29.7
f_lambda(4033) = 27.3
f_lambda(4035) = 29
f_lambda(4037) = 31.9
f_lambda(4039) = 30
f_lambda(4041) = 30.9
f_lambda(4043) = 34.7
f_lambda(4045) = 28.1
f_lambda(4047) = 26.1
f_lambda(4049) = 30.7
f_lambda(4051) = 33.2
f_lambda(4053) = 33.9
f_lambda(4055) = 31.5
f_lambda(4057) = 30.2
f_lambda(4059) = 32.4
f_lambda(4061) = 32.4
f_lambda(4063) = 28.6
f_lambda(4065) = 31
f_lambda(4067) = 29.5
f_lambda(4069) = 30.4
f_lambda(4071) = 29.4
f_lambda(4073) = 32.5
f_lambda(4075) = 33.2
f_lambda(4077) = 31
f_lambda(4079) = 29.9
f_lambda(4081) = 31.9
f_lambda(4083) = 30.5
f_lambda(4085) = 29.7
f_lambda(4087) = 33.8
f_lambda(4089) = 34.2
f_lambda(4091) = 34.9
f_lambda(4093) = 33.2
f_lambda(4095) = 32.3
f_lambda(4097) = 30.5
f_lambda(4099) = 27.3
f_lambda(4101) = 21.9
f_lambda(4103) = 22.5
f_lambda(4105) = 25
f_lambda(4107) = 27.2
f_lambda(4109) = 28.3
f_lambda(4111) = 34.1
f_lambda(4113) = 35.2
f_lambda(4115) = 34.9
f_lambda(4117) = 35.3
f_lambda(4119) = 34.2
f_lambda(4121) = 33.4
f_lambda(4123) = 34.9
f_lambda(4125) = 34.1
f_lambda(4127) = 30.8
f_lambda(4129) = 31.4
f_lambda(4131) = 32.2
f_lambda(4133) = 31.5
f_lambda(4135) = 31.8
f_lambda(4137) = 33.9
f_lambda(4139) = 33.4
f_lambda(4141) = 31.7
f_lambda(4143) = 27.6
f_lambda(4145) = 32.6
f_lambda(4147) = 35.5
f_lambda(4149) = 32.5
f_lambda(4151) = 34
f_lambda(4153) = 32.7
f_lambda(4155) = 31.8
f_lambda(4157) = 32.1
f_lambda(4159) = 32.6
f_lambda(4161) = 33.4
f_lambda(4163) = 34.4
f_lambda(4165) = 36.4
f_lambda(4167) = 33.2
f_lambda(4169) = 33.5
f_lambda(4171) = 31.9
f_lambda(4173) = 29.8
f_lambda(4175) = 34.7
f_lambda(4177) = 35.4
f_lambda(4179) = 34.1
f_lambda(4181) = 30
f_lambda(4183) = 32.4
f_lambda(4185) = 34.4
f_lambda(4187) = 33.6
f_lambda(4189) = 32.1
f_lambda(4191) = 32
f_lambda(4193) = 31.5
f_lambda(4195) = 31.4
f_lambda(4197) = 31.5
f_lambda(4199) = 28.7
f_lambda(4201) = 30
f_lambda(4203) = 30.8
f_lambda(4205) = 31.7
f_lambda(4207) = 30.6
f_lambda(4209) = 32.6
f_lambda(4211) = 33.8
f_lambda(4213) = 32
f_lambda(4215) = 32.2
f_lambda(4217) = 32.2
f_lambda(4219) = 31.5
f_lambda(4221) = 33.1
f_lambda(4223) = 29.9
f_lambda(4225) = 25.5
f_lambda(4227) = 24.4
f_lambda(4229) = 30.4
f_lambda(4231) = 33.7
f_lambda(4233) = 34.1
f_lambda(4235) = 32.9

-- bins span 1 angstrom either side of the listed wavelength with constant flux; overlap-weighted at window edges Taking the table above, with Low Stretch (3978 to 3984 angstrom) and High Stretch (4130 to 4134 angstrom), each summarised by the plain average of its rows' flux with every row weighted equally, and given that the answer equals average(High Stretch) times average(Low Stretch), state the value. 967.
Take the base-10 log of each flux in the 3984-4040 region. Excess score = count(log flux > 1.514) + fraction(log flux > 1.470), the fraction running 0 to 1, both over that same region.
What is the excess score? 4.7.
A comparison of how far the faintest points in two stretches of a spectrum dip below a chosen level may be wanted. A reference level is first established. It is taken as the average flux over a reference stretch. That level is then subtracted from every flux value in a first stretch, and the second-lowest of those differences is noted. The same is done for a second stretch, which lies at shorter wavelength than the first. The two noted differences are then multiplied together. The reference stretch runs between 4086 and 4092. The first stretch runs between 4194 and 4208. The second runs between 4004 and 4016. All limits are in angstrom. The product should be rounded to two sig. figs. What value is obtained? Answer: 25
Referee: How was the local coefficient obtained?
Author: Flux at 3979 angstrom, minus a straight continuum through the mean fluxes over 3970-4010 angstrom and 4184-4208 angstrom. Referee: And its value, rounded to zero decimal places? 1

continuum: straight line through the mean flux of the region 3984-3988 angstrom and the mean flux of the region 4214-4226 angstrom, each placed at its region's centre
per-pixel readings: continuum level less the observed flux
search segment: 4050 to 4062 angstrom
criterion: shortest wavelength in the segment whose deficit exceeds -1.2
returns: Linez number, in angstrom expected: 4051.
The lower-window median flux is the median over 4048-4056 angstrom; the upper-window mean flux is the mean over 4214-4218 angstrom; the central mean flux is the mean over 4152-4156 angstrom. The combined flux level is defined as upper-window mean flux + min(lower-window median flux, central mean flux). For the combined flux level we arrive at 64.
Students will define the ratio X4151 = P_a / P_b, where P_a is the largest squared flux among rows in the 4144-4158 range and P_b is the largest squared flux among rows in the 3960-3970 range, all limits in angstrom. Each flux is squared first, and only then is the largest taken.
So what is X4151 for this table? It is 2.10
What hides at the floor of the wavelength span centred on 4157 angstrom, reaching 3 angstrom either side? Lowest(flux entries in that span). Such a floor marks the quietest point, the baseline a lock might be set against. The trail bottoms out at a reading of 31.8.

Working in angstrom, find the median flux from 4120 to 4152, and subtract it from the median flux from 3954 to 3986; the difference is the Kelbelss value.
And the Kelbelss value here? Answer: -7.9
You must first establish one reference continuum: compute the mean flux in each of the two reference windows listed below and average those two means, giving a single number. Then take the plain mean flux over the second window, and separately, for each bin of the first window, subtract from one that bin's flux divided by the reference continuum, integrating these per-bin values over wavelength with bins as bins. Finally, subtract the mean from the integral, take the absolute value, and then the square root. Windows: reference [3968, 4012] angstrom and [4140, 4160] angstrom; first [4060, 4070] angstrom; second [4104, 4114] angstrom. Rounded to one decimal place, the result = 5.5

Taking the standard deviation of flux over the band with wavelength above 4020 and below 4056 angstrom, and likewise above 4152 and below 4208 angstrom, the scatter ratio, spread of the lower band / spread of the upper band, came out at 1.3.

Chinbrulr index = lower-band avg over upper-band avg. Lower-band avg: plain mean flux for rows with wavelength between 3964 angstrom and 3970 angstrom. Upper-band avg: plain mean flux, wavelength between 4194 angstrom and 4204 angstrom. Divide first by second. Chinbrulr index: 0.34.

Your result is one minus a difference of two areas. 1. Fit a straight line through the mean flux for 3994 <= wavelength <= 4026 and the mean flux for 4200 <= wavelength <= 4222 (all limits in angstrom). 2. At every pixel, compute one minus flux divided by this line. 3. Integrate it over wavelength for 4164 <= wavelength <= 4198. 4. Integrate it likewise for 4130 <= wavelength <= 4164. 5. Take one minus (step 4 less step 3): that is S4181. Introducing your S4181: 1.0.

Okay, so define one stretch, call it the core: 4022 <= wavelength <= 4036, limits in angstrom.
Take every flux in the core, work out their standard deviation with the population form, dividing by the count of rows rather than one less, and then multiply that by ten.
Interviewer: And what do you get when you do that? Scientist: 18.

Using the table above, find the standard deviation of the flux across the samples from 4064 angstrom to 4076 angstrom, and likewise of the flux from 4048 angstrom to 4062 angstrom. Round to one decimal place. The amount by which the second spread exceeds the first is -0.2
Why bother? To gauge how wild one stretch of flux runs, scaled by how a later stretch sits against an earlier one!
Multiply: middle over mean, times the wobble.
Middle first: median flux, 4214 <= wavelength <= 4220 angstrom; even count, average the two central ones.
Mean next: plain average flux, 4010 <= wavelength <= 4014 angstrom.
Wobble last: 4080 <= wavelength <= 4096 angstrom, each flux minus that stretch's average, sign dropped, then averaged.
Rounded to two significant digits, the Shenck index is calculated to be 1.5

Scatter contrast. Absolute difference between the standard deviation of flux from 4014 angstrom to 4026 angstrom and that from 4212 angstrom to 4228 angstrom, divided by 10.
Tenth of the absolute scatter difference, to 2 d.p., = 0.10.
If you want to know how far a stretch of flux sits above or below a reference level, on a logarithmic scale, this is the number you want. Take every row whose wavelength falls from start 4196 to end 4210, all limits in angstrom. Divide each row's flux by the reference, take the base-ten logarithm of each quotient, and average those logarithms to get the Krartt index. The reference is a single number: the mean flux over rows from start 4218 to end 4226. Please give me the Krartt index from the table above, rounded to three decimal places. 0.012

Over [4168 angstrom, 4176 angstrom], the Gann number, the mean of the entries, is 32.5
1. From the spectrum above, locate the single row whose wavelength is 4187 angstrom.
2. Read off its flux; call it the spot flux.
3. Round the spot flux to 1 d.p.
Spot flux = 33.6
